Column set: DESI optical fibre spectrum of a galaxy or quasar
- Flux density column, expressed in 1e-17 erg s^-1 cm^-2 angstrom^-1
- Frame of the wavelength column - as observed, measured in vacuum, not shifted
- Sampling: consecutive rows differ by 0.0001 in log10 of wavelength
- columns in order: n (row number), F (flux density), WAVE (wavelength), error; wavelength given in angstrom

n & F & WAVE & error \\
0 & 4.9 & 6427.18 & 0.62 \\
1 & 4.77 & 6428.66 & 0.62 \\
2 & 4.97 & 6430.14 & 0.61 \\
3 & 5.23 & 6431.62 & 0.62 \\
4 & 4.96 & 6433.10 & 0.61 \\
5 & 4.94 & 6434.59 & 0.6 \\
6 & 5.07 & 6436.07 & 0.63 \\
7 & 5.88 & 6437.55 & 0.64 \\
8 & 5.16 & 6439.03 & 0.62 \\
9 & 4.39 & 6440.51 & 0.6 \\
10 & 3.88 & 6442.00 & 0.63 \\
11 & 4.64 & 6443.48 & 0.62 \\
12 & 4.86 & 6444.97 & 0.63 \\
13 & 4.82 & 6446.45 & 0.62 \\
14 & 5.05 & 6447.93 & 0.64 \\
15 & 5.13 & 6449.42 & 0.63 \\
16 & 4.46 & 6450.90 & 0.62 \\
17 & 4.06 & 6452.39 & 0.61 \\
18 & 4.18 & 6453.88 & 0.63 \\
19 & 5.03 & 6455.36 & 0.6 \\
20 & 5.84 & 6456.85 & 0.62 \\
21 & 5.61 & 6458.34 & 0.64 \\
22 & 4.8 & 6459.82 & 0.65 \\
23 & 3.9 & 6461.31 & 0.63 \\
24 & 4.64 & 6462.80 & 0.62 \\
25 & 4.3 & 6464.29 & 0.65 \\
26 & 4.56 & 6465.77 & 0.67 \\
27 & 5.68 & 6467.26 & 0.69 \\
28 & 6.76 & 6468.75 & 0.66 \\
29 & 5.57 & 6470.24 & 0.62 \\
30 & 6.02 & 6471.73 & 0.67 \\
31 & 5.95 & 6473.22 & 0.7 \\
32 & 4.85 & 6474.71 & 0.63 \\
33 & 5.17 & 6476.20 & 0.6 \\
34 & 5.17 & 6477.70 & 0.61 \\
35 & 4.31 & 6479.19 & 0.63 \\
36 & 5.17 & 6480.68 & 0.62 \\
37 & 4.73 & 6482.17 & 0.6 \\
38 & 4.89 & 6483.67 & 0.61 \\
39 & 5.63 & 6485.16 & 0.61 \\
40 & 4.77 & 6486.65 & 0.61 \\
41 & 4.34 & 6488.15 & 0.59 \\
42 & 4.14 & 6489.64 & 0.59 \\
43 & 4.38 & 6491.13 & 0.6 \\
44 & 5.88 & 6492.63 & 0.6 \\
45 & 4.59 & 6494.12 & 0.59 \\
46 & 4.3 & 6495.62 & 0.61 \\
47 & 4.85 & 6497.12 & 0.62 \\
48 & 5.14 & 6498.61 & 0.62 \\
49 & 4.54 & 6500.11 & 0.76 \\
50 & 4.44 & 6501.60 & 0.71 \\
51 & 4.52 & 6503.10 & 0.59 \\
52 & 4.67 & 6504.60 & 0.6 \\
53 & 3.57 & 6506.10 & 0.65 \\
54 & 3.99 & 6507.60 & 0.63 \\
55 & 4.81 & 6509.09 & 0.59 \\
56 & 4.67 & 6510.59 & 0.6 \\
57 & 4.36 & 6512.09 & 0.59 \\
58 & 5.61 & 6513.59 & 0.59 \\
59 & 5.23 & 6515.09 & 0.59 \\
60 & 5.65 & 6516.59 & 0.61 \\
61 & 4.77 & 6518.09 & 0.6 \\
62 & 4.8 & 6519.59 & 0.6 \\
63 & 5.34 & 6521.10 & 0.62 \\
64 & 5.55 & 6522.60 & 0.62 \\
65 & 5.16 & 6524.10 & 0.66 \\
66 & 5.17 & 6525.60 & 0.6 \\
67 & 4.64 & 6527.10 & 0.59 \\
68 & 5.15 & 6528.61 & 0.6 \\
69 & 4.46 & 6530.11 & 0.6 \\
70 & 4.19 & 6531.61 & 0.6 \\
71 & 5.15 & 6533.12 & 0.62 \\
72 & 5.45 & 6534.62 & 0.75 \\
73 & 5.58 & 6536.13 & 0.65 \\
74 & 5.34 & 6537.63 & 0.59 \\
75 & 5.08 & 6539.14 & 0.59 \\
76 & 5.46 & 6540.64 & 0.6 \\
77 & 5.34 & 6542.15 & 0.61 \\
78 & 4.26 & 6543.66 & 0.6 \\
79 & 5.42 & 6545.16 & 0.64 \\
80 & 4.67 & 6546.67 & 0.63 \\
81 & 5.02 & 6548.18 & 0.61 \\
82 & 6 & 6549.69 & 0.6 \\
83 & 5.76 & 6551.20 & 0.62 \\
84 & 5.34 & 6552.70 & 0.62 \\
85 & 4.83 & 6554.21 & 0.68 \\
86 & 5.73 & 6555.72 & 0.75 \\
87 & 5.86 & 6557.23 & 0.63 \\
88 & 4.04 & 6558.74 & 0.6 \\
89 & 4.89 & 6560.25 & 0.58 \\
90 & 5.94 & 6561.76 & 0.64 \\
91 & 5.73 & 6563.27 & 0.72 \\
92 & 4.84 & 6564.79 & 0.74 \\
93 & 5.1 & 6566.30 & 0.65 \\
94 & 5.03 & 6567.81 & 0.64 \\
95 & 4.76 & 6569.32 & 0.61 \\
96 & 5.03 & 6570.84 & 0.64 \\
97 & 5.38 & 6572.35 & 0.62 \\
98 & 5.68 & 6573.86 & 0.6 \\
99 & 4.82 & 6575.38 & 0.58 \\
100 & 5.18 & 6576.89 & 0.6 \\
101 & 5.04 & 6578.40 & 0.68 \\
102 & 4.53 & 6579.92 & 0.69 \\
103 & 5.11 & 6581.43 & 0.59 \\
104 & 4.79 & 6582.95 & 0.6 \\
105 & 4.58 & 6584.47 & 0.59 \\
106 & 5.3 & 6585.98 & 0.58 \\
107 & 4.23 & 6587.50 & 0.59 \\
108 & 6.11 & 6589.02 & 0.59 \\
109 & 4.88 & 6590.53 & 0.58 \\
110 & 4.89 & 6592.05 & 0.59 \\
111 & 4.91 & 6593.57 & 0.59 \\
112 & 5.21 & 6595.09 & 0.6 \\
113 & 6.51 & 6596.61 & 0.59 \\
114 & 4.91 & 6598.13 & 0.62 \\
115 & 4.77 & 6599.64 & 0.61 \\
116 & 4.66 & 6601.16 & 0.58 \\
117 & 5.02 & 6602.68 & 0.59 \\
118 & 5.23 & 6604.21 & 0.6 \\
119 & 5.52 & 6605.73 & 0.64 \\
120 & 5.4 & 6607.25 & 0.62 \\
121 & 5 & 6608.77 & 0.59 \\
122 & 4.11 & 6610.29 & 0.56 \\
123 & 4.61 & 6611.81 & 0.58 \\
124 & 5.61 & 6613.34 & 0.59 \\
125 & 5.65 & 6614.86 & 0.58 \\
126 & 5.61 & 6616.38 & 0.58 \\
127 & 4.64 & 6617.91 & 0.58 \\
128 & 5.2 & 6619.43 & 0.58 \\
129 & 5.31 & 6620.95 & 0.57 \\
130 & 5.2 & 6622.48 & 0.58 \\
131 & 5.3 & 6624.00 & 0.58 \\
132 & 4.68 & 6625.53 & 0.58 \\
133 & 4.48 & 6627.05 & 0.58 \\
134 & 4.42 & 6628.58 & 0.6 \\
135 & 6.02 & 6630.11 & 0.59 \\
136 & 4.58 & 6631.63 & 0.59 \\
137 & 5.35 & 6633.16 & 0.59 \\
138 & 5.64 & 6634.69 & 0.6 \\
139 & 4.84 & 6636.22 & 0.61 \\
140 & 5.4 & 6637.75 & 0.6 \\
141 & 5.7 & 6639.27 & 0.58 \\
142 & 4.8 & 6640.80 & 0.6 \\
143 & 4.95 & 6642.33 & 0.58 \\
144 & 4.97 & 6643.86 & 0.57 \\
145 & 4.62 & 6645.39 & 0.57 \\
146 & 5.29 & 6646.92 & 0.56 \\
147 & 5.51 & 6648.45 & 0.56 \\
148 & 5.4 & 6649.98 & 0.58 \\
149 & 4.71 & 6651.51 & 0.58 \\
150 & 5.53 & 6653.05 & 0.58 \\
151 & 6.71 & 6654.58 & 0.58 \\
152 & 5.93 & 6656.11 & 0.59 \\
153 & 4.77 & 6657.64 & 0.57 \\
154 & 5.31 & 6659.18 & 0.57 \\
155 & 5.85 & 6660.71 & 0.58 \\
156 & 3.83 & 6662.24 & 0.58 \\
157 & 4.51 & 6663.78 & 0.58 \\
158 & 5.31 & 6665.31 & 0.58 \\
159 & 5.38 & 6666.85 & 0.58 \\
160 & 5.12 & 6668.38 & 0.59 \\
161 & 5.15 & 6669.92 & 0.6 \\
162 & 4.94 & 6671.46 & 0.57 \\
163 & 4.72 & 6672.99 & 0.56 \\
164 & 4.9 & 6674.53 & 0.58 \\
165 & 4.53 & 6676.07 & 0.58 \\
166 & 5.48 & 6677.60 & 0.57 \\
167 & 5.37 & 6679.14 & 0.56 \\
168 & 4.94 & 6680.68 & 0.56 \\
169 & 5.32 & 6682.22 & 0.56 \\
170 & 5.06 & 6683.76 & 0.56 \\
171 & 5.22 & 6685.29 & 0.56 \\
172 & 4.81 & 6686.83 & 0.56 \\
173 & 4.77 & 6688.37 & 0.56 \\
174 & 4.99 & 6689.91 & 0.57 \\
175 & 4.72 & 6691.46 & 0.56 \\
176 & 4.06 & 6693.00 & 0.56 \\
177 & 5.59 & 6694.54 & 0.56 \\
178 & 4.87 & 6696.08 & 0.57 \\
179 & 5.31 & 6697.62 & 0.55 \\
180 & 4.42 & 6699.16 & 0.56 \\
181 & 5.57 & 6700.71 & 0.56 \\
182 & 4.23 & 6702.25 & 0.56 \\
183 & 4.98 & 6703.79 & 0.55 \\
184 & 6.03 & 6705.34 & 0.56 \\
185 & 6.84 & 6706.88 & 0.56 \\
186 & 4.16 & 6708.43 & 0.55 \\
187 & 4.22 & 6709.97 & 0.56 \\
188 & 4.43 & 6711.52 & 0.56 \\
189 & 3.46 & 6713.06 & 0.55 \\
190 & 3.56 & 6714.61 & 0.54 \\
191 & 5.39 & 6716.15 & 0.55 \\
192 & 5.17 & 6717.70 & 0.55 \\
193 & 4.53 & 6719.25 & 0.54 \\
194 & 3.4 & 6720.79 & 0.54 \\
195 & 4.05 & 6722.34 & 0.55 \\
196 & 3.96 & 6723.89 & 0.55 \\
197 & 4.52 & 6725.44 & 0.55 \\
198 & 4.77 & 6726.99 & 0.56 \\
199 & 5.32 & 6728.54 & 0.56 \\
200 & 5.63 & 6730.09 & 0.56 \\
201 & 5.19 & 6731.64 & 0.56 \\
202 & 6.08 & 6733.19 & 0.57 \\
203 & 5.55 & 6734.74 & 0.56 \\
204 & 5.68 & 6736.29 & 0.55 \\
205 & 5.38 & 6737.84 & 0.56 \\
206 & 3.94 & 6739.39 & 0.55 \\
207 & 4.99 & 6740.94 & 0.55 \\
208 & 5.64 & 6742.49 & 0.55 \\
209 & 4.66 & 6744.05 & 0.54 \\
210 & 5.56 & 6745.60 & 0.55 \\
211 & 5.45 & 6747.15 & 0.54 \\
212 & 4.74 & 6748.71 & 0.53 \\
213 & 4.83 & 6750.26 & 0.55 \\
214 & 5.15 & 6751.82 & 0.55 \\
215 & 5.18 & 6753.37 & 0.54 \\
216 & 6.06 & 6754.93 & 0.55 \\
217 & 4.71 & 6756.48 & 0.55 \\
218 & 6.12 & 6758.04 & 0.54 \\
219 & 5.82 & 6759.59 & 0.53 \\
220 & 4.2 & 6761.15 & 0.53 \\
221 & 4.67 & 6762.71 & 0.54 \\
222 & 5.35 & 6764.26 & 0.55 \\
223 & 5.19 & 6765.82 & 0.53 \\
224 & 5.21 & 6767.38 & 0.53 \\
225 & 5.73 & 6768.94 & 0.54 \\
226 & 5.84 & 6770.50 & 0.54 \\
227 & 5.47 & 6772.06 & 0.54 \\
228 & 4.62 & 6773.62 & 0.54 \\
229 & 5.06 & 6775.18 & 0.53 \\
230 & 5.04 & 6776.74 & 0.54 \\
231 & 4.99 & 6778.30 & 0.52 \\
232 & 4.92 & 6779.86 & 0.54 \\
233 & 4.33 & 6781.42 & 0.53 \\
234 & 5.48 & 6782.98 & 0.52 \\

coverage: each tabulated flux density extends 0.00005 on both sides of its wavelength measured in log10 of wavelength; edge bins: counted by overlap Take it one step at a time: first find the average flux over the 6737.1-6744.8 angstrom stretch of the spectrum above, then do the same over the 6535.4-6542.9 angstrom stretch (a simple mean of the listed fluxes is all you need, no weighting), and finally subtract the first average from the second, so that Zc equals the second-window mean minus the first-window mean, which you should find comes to 0.4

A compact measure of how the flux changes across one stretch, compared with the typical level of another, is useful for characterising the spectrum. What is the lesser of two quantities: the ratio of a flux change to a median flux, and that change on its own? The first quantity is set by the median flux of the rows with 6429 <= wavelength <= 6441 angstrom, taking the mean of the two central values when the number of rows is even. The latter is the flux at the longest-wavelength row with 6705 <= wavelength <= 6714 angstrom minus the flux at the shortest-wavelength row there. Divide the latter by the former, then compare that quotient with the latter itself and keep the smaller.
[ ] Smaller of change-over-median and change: -2.6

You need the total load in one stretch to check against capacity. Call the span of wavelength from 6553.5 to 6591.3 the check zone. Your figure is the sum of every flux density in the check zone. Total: 127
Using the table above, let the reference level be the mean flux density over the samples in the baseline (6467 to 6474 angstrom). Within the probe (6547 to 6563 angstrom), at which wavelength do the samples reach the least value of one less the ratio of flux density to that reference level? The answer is 6549.69 angstrom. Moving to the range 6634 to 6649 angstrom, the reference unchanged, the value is 6639.27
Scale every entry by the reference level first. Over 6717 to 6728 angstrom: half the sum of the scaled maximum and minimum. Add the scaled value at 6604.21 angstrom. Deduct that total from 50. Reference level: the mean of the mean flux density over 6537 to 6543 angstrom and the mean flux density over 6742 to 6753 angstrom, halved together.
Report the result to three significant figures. 48.2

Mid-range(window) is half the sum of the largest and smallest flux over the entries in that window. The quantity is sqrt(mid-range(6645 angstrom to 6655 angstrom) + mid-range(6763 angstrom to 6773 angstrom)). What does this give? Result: 3.34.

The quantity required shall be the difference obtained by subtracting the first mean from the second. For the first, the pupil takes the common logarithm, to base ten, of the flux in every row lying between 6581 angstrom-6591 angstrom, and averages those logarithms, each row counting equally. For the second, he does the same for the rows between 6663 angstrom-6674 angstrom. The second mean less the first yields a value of 0.003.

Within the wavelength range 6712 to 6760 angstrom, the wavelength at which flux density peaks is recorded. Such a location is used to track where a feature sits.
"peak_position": 6758.04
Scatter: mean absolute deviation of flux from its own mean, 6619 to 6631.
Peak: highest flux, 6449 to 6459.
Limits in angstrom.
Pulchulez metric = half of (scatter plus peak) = 3.13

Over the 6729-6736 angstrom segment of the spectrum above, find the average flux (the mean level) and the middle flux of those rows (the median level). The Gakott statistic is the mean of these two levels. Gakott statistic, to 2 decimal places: 5.60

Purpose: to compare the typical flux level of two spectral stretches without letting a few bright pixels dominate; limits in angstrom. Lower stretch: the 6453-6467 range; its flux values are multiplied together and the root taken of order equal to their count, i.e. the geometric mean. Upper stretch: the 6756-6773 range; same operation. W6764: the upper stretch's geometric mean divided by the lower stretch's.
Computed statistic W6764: 1.12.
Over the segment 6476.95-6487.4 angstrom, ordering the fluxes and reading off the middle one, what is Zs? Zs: 4.89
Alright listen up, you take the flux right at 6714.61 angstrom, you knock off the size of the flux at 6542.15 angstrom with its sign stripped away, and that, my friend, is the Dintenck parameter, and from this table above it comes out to -1.8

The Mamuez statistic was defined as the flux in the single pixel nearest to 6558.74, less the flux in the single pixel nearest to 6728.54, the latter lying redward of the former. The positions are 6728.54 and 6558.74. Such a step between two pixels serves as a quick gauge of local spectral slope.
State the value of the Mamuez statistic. -1.3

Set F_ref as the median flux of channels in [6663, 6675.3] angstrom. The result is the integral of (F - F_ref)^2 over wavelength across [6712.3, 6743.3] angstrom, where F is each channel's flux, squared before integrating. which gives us 22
